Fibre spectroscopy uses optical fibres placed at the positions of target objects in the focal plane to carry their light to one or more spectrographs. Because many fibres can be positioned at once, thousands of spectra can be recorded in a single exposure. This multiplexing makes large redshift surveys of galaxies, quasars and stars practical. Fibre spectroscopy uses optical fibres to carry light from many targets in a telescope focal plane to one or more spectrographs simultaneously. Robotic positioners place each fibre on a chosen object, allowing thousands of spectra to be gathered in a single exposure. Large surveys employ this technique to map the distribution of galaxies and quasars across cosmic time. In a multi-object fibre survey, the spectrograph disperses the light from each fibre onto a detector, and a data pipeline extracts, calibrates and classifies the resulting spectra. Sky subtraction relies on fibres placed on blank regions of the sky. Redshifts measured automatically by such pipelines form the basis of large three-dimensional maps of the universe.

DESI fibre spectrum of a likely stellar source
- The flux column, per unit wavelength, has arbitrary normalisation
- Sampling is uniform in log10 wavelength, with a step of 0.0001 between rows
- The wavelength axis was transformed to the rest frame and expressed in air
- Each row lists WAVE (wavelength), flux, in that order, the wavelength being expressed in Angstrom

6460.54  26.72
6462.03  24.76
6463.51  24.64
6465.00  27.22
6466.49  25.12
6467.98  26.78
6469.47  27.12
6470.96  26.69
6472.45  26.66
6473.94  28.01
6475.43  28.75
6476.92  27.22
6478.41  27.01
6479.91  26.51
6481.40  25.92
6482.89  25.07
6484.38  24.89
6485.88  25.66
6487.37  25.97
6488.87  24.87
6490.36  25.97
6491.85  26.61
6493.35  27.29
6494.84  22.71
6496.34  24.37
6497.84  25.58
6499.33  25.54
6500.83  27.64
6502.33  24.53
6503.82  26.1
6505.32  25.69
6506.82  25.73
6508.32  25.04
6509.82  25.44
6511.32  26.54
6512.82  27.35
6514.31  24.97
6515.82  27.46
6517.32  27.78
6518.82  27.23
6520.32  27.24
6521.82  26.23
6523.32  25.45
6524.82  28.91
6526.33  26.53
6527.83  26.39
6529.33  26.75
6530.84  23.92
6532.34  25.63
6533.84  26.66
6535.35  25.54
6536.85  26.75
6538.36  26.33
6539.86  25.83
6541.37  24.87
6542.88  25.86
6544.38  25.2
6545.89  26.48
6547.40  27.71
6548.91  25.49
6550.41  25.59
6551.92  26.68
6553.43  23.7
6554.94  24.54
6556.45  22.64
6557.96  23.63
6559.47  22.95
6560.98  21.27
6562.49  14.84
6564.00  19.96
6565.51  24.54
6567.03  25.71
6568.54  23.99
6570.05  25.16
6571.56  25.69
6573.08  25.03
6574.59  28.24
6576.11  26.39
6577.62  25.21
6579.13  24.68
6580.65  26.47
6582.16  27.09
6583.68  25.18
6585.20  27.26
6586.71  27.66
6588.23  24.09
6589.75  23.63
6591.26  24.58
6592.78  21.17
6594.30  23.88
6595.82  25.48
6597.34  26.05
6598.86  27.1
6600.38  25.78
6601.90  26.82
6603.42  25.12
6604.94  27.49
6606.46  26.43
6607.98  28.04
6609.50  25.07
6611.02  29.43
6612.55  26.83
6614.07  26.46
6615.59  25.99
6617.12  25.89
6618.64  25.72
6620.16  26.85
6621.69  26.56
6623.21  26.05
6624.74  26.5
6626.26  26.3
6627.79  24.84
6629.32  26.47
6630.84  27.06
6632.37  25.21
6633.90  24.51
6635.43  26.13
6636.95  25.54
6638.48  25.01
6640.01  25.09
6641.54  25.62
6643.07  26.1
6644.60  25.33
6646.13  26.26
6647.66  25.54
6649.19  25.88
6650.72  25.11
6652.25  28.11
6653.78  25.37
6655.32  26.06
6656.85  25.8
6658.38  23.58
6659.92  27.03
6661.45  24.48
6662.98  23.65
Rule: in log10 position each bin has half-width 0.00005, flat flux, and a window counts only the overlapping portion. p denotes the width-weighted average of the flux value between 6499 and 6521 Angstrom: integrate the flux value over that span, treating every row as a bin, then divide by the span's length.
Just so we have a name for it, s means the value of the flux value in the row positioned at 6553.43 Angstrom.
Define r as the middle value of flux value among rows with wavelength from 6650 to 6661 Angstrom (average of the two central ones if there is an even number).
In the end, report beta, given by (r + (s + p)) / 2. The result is 37.9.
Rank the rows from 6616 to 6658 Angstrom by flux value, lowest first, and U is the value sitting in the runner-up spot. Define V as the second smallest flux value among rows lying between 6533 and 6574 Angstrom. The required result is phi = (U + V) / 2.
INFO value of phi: 22.4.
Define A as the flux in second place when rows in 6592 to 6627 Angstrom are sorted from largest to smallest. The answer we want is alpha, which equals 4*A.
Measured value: 112.2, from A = 28.04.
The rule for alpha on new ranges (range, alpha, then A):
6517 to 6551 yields 111.1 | 27.78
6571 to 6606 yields 110.6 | 27.66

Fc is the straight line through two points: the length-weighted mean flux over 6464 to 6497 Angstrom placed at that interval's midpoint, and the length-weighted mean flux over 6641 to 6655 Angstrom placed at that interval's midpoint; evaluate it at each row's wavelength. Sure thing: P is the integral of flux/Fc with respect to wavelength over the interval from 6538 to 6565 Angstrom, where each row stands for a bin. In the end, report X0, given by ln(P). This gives 3.22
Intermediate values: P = 24.9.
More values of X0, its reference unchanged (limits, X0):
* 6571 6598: 3.27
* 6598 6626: 3.35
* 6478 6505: 3.28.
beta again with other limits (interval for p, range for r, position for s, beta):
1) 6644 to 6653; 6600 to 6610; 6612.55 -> 39.7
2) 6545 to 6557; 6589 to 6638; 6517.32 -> 39.6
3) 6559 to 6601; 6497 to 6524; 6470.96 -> 38.6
